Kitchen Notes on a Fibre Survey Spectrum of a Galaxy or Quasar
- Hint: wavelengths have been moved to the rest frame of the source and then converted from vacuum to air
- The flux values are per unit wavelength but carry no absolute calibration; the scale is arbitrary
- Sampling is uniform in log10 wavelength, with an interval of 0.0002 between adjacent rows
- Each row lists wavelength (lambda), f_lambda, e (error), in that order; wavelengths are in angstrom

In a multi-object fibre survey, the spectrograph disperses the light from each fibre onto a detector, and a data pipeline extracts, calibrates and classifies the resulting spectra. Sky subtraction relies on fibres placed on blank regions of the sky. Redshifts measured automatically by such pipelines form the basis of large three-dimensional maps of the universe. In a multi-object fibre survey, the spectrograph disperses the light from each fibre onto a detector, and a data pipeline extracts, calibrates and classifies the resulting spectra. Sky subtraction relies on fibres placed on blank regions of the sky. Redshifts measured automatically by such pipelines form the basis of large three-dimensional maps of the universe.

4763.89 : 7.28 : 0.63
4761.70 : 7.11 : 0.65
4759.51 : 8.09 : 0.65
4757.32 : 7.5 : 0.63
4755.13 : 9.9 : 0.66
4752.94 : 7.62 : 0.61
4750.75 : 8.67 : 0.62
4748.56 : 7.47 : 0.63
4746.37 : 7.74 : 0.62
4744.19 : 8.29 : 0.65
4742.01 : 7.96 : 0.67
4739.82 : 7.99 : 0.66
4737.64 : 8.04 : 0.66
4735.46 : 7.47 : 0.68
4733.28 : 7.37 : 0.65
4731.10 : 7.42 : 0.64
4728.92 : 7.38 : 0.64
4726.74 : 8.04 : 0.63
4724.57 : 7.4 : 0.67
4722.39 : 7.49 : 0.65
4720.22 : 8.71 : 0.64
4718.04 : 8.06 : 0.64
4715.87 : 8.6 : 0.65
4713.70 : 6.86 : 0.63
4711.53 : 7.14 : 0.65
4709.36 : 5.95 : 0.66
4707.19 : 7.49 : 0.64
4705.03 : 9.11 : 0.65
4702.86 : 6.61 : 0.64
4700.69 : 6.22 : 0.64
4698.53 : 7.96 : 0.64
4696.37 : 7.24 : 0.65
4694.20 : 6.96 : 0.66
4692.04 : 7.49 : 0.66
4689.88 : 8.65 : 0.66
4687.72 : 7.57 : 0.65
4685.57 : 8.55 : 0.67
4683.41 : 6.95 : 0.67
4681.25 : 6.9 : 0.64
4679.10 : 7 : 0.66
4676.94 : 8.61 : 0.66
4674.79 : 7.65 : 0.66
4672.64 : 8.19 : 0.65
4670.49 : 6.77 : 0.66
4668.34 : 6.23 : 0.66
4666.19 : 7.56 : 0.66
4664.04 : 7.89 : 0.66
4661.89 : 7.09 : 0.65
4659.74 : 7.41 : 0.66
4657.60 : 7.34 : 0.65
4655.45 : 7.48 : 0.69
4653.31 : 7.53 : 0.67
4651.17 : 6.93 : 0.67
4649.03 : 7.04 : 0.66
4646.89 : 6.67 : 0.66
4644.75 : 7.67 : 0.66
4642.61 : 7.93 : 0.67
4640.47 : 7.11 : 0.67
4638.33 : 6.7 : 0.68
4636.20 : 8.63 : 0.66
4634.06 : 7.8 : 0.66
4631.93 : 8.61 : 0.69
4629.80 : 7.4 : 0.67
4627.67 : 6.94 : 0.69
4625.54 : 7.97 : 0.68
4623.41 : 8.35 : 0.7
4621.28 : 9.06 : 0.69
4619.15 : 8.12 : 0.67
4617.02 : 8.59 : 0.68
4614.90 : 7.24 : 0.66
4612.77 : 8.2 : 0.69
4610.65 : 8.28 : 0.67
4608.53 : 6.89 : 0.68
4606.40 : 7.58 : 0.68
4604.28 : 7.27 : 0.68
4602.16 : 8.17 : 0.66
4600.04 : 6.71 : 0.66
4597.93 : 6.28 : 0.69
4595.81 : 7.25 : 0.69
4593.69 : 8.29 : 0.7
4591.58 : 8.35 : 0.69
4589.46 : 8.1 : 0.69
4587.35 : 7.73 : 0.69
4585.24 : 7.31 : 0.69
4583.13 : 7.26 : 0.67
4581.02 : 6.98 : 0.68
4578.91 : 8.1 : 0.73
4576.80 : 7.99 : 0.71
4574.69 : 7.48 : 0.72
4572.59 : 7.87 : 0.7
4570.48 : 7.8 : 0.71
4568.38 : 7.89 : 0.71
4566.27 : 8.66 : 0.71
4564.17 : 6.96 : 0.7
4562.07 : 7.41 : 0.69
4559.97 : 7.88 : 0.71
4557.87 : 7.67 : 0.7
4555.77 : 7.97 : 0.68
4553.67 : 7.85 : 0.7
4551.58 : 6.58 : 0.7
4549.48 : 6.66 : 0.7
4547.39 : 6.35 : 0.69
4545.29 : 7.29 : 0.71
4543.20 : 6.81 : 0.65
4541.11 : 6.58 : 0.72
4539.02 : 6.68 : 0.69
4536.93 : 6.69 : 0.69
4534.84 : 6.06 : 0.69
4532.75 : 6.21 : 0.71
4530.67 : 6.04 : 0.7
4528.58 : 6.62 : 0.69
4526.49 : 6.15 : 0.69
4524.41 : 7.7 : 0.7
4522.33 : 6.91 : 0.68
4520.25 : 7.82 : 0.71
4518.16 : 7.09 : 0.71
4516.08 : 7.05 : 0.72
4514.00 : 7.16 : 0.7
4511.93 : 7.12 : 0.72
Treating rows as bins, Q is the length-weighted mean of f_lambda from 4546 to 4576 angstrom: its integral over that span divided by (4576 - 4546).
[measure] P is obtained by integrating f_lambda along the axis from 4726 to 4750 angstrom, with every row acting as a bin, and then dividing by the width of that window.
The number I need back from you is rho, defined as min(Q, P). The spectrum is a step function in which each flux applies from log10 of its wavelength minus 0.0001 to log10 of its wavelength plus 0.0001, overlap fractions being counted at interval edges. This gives 7.5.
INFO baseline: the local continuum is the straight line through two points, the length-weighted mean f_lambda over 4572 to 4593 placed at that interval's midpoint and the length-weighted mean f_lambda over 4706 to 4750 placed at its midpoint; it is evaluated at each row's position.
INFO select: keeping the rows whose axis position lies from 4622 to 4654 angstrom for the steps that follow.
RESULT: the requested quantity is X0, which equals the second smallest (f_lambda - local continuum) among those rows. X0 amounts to -1.0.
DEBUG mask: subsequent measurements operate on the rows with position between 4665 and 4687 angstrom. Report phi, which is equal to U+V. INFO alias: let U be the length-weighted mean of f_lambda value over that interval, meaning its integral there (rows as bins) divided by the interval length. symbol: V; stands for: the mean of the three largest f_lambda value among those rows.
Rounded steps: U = 7.4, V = 8.45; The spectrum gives 15.9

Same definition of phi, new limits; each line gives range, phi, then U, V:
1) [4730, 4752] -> 16.2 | 7.8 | 8.33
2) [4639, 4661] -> 15.0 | 7.3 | 7.71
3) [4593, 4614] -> 15.7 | 7.5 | 8.26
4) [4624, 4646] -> 16.1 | 7.7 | 8.40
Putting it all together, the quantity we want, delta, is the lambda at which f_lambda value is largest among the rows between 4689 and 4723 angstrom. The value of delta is 4705.03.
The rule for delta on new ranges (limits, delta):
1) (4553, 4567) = 4566.27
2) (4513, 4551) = 4520.25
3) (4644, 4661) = 4644.75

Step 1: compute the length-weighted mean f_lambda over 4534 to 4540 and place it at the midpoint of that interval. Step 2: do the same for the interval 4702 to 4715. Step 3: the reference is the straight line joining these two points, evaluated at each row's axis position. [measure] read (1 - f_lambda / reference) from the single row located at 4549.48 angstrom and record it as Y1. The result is -0.02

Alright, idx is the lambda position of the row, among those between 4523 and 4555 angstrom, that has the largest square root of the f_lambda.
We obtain 4553.67 angstrom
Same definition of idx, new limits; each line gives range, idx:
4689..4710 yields 4705.03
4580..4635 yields 4621.28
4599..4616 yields 4610.65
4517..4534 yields 4520.25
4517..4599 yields 4566.27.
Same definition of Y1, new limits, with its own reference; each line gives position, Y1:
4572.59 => -0.19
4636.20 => -0.25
